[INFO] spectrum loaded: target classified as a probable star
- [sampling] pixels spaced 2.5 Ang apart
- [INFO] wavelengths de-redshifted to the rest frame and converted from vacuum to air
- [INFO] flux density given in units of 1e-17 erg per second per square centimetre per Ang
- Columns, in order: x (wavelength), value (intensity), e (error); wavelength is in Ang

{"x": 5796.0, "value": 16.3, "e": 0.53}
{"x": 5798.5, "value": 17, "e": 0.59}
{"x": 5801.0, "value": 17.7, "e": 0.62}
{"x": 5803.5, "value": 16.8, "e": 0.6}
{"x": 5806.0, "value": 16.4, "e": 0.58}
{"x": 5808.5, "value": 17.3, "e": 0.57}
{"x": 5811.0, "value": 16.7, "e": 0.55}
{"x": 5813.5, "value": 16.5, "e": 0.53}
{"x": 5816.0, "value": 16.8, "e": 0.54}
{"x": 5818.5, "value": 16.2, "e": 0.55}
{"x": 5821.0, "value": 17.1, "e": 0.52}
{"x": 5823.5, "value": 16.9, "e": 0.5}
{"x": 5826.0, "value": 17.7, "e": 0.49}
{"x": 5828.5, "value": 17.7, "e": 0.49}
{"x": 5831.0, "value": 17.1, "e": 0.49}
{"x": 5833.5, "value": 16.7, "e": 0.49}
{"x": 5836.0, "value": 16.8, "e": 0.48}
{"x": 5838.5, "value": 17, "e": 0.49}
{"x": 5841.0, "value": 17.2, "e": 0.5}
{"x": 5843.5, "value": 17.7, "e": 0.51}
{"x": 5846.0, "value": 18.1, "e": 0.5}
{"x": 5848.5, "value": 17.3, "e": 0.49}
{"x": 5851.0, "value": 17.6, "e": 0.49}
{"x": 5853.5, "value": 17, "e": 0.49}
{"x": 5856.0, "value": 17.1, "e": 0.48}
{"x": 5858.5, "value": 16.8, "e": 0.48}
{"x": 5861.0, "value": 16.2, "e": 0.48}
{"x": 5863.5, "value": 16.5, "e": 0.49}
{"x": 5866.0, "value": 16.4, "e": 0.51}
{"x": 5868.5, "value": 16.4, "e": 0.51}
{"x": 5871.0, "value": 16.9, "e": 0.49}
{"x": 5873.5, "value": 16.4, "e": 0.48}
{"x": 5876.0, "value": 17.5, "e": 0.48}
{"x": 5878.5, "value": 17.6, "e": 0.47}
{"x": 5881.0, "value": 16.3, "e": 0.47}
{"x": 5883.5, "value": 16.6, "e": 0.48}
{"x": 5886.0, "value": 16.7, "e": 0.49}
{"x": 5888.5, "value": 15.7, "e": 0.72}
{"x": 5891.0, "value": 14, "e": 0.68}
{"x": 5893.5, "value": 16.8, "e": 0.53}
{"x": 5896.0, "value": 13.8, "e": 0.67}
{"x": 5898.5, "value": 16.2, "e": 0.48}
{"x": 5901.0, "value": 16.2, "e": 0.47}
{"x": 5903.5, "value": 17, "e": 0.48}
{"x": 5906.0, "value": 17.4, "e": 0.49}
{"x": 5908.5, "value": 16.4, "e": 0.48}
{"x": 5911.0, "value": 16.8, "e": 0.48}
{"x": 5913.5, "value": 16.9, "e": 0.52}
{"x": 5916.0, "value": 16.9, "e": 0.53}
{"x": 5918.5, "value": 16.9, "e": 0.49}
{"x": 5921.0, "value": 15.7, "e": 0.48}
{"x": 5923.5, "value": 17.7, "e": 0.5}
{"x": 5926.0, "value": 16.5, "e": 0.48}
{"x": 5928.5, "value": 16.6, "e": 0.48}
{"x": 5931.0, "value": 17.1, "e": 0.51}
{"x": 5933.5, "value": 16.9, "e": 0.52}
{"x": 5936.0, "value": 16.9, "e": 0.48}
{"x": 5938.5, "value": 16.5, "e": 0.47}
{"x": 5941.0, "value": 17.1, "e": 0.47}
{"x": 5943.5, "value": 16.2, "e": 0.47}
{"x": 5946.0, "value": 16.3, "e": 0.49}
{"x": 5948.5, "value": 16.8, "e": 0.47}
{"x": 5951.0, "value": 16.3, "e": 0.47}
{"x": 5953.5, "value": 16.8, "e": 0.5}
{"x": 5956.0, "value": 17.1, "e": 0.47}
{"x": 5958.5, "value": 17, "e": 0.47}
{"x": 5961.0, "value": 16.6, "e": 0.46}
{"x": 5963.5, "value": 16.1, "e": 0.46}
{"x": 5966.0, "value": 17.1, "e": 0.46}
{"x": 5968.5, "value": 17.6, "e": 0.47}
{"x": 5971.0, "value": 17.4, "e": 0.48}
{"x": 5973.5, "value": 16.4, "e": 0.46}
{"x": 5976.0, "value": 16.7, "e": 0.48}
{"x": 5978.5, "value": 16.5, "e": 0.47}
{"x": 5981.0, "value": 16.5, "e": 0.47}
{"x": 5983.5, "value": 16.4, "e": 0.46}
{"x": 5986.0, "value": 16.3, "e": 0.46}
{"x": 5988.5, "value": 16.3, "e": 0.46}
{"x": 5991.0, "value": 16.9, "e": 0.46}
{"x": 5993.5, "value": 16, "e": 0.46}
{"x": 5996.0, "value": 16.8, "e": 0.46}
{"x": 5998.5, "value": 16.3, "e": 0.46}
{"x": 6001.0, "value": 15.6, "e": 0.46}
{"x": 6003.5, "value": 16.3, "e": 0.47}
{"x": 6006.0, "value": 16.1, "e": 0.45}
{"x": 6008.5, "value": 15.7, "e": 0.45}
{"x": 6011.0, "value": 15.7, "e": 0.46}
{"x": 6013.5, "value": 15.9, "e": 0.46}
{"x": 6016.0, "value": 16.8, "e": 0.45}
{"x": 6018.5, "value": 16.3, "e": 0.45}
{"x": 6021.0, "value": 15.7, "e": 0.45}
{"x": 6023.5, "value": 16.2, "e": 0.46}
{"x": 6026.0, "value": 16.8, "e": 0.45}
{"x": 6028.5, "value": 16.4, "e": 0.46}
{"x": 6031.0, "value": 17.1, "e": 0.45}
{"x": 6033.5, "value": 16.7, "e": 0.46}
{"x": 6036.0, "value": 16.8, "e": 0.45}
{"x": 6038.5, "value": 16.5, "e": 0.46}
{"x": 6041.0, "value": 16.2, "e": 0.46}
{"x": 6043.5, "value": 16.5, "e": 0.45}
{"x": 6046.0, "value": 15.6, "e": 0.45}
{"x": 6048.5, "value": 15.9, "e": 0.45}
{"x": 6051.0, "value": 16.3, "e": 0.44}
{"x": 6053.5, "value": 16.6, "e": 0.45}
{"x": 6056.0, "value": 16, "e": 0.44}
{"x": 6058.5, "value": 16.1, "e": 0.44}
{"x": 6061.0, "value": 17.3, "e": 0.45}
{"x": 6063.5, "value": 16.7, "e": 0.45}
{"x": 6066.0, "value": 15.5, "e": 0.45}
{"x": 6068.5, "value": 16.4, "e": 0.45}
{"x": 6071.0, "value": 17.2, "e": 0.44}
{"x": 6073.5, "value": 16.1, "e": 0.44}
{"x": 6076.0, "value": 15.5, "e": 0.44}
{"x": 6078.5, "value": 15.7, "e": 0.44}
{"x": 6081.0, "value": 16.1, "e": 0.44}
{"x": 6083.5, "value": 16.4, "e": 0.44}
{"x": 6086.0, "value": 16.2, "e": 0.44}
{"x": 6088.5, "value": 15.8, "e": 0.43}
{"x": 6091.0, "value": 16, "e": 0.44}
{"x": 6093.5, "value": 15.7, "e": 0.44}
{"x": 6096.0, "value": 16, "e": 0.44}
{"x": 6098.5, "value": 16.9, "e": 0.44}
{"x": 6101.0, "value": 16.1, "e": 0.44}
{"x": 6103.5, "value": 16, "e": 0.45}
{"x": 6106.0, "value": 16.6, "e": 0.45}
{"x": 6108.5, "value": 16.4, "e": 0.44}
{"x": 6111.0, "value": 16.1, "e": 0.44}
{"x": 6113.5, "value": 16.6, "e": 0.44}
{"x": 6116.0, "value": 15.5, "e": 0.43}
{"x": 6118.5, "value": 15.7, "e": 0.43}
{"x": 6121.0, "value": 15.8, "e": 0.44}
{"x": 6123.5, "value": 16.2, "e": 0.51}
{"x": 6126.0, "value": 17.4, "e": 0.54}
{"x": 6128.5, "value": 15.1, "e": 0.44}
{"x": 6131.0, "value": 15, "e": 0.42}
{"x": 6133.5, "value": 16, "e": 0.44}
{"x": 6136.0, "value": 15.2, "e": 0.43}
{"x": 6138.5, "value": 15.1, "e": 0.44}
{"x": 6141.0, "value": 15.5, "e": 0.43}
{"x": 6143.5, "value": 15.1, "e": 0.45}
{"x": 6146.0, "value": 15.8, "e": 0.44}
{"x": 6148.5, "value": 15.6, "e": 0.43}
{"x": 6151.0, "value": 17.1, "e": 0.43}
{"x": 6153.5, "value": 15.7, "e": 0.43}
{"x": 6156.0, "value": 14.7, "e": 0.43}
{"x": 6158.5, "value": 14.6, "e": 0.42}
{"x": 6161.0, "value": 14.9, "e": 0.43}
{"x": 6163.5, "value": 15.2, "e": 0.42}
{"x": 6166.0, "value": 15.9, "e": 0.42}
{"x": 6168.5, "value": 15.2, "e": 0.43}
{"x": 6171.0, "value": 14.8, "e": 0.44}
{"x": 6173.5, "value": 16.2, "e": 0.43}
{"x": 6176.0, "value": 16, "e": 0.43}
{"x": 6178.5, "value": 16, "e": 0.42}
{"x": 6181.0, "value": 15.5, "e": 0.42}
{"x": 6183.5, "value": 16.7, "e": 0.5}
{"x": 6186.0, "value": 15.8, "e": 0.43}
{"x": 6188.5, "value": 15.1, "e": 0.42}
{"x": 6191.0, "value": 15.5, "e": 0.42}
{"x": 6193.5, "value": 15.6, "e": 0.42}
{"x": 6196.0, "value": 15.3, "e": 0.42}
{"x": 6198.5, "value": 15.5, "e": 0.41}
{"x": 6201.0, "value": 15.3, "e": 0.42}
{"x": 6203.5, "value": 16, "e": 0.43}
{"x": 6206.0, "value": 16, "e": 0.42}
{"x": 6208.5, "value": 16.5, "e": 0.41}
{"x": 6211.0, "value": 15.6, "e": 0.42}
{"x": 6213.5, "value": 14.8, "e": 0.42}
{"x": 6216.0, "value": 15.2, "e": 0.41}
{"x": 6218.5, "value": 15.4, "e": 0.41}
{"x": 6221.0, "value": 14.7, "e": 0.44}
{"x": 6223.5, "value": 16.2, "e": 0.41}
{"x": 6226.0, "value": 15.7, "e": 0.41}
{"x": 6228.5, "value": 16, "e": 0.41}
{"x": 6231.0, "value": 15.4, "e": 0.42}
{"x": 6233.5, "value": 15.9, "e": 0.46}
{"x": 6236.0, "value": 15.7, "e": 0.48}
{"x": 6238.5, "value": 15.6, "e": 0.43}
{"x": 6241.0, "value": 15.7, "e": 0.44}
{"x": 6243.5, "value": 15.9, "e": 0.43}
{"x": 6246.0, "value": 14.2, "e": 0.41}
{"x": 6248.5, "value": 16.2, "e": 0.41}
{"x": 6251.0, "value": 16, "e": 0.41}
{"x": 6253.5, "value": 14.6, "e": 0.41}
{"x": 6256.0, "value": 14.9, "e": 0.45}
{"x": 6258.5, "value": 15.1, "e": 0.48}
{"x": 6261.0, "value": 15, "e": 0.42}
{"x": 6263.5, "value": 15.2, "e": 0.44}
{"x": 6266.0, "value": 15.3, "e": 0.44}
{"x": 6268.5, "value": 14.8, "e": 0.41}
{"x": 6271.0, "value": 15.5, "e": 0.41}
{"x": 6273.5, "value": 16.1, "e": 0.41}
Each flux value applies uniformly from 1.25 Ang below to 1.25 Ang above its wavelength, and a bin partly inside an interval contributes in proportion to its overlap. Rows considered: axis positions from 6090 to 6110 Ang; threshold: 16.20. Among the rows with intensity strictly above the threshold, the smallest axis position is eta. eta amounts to 6098.5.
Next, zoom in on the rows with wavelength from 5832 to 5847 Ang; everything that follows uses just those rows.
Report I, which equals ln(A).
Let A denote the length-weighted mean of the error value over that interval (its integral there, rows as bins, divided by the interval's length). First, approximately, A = 0.495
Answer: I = -0.70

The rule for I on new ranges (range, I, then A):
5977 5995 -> -0.77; 0.463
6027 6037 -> -0.79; 0.455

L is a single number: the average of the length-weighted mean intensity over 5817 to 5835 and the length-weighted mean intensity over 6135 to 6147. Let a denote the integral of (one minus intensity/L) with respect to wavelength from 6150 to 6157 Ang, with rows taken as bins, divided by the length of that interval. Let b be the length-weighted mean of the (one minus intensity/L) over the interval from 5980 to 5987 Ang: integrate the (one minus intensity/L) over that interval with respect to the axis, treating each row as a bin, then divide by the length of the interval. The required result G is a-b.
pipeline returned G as 0.035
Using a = 0.022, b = -0.013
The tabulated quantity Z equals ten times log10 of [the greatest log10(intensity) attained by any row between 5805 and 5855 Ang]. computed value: 1.00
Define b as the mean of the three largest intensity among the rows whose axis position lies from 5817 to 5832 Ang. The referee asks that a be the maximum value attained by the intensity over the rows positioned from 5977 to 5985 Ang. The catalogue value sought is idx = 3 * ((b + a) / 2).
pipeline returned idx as 51.0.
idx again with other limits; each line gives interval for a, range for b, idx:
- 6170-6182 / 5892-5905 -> 49.3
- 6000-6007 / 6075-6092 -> 48.8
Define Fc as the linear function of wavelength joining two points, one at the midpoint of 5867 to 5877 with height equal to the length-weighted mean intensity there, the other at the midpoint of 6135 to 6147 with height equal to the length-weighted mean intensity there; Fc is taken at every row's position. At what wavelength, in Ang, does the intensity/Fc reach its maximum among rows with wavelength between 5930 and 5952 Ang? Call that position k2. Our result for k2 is 5941.0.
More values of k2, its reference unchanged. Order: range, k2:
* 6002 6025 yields 6016.0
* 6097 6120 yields 6098.5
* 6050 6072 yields 6061.0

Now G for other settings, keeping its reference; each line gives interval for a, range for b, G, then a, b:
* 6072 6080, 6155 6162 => -0.068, 0.023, 0.090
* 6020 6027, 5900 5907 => 0.039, -0.002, -0.042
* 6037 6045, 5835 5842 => 0.038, -0.012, -0.050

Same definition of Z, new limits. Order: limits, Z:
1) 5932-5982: 0.95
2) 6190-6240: 0.85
